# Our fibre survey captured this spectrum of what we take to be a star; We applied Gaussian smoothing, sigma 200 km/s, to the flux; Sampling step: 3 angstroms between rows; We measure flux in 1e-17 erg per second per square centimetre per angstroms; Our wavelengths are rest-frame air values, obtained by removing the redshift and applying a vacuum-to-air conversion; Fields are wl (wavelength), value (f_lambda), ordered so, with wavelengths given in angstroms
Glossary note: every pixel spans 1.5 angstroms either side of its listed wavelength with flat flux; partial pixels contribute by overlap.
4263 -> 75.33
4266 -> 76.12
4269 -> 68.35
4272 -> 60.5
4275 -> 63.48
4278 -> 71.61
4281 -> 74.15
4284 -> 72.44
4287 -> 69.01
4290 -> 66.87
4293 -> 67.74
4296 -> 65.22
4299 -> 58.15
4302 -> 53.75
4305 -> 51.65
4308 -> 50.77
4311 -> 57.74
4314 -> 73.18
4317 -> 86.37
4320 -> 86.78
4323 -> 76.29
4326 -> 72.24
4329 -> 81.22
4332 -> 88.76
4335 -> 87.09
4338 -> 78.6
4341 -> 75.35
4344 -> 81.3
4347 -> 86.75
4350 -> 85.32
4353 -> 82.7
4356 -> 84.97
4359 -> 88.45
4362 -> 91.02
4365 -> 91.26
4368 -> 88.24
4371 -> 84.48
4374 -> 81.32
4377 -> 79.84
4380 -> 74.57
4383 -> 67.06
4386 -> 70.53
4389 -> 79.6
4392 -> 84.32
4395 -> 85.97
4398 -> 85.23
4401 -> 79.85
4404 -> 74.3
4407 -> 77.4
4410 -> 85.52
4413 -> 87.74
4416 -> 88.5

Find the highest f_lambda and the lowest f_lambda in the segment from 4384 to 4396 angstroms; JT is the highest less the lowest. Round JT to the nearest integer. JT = 15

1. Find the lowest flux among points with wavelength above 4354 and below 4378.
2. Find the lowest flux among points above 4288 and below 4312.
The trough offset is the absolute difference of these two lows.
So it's 29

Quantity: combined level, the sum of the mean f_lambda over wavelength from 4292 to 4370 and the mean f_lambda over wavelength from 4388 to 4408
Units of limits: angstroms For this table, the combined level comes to 158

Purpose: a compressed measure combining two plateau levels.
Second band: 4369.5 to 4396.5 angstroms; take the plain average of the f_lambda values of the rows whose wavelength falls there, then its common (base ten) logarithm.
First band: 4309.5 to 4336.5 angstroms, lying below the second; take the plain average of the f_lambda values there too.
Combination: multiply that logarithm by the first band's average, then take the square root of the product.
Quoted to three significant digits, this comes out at 12.2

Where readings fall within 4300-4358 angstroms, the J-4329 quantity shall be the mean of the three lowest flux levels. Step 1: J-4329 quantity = 52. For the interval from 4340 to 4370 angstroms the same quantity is 80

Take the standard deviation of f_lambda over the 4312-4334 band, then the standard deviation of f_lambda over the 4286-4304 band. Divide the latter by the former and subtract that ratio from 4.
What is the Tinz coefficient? 3.1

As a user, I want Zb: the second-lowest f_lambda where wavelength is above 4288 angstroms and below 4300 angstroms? 65.22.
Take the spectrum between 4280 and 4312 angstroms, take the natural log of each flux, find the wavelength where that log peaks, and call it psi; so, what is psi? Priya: 4281 angstroms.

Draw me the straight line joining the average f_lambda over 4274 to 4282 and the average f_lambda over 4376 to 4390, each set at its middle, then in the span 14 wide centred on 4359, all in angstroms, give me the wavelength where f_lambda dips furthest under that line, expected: 4353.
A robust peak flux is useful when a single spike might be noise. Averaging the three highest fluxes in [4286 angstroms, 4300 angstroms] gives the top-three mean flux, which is 68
